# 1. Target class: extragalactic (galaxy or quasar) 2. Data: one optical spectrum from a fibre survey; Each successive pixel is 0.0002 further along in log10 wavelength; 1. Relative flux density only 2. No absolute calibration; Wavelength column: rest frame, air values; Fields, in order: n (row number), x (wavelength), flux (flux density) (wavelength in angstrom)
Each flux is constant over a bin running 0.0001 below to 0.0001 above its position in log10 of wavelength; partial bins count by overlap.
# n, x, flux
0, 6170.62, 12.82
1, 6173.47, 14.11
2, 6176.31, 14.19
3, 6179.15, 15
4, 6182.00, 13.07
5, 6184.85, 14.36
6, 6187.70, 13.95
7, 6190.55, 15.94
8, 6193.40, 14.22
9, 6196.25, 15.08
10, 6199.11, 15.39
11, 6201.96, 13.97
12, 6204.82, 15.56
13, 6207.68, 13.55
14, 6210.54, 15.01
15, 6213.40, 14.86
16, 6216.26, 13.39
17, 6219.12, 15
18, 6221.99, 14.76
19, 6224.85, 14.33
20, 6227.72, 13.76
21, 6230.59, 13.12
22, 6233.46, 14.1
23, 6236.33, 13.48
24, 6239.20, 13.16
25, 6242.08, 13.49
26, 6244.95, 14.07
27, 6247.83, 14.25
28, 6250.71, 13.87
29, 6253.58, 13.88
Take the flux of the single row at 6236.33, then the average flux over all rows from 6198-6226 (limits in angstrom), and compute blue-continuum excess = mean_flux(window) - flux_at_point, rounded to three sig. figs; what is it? 1.10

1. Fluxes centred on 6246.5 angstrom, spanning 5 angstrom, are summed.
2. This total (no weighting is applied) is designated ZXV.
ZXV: 28.3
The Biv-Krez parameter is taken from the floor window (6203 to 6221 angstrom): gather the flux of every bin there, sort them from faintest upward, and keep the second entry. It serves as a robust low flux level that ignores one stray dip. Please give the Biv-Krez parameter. 13.55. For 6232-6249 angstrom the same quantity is 13.48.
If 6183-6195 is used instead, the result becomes 14.22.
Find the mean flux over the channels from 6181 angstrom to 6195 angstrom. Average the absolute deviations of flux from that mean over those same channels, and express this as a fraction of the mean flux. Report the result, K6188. 0.047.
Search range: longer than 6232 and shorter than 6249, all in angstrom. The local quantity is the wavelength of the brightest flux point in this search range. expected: 6247.83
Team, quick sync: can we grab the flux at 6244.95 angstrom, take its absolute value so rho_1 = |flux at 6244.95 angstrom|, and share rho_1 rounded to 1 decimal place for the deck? 14.1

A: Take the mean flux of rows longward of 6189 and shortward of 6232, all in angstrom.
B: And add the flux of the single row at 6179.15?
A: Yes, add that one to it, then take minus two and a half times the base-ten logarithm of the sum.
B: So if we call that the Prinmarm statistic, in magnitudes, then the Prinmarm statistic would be -3.68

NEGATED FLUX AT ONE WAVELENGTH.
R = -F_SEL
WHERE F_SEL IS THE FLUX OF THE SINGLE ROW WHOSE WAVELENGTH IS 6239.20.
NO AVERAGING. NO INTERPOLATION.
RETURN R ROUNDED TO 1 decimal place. -13.2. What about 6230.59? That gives -13.1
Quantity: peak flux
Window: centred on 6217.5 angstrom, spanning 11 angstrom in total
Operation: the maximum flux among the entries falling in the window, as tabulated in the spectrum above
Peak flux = 15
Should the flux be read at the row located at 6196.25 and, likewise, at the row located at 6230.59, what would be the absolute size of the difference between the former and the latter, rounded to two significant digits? 2.0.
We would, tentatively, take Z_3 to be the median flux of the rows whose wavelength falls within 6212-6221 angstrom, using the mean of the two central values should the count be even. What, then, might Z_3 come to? 14.9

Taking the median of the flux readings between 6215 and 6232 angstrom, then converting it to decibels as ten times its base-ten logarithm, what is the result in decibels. 11.5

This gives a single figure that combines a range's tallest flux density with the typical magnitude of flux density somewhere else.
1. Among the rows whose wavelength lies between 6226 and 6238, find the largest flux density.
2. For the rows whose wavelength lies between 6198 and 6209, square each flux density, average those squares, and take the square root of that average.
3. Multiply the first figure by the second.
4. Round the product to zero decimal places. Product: 206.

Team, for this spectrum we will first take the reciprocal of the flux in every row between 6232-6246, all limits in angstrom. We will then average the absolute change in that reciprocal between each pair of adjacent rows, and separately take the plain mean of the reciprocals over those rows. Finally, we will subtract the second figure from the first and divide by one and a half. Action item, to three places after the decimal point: -0.047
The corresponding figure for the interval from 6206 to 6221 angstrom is -0.043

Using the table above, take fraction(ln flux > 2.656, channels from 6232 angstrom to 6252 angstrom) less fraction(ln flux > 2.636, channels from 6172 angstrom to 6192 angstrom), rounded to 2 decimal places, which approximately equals -0.57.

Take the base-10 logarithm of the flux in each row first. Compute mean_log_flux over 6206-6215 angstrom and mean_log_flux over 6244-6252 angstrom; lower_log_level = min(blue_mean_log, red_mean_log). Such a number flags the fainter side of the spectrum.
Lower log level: 1.15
